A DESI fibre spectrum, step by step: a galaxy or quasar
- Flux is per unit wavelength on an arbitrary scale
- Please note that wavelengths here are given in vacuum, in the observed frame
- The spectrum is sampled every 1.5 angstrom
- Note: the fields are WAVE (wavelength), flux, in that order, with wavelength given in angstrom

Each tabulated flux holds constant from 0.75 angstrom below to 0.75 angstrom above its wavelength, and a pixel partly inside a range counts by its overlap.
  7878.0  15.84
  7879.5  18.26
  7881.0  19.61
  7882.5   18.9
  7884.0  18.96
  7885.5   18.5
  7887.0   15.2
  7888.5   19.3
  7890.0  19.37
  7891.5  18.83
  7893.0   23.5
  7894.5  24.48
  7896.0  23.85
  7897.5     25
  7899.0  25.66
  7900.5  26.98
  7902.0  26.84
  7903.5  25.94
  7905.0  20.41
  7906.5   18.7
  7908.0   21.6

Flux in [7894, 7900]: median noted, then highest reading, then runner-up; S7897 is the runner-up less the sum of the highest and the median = -25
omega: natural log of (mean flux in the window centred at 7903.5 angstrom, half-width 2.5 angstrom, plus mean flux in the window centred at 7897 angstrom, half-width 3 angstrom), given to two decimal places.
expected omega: 3.89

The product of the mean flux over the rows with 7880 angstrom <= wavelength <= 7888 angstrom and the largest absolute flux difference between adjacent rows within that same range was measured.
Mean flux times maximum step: 60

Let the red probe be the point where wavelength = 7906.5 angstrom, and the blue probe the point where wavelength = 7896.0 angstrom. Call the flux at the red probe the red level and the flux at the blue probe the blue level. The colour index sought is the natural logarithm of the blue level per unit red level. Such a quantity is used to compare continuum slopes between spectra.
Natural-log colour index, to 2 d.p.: 0.24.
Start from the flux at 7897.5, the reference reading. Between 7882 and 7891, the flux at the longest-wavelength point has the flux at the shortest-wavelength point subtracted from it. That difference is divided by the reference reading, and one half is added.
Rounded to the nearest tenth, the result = 0.5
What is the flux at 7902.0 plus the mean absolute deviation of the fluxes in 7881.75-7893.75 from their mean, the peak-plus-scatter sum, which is 28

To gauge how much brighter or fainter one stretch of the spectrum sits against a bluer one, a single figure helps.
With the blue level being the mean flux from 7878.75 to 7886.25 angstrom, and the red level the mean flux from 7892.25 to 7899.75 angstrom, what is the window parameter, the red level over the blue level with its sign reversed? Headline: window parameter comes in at -1.30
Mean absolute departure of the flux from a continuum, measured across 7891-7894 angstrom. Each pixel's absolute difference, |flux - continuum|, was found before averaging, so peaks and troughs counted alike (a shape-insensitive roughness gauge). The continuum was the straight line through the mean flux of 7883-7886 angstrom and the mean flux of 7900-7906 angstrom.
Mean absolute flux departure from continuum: 2.1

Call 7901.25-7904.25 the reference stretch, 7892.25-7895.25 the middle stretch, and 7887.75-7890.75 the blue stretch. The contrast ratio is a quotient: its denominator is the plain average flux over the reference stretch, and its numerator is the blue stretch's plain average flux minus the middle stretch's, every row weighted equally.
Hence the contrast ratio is -0.18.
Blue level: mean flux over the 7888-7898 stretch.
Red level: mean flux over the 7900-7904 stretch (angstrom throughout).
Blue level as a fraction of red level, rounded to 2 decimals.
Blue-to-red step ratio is 0.83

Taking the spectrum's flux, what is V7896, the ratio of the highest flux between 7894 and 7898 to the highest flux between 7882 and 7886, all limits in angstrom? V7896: 1.32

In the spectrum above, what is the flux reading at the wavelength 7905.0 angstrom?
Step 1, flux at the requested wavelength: 20.41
